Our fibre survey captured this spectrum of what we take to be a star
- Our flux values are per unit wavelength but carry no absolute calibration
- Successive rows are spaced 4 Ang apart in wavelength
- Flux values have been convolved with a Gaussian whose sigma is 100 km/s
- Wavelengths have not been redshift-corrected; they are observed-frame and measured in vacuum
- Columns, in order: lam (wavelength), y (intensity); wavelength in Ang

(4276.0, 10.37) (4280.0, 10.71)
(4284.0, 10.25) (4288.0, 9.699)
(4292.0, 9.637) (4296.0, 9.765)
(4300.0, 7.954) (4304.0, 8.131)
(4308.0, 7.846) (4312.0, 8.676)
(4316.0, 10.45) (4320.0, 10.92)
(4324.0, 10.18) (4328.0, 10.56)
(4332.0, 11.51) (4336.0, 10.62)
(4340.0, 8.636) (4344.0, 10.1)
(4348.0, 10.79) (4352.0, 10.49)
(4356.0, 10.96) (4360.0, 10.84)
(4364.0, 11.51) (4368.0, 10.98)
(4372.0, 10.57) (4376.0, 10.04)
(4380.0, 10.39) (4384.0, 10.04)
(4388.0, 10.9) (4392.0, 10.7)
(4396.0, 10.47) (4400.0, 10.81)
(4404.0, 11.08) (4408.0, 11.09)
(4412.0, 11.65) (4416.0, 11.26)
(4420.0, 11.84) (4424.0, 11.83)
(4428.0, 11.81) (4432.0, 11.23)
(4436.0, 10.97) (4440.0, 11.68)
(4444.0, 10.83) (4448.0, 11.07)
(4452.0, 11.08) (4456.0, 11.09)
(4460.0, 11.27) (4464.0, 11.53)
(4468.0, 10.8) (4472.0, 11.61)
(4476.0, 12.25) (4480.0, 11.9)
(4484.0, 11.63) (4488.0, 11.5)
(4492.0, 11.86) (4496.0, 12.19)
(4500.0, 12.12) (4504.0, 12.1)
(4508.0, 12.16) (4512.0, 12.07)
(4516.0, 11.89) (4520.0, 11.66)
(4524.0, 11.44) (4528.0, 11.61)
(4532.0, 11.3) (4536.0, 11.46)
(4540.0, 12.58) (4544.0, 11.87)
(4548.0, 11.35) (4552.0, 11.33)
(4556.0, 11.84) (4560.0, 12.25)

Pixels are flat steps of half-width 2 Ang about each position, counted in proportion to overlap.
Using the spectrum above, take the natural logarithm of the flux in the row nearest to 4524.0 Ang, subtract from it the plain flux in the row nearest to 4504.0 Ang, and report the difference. -9.7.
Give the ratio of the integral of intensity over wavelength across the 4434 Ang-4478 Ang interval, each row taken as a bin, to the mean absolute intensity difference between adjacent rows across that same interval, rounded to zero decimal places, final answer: 1119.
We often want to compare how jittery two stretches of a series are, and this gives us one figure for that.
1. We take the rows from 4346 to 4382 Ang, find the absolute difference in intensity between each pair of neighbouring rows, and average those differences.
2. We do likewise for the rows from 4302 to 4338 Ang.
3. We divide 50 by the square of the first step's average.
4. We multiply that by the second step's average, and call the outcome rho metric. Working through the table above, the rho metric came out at 221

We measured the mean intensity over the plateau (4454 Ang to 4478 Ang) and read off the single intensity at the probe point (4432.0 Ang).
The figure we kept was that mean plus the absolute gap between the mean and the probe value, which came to 11.6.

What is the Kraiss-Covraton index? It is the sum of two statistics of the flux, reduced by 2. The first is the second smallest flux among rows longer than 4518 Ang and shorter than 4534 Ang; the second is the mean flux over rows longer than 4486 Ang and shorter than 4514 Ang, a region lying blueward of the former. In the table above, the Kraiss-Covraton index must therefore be 21.4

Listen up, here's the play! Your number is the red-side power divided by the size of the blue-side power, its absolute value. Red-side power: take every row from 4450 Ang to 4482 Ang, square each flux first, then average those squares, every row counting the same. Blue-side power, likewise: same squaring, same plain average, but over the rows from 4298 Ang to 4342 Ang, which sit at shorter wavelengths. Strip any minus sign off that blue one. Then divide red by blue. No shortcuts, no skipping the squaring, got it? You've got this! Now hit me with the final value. 1.40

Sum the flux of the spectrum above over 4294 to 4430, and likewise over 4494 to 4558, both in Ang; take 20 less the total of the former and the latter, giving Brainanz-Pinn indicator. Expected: -524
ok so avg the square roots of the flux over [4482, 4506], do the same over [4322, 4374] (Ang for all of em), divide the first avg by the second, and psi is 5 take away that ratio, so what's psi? 3.94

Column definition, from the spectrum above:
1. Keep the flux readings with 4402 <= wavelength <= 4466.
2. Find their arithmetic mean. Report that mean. 11.3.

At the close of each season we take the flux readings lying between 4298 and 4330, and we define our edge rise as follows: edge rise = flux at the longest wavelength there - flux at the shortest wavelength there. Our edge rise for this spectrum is 2.6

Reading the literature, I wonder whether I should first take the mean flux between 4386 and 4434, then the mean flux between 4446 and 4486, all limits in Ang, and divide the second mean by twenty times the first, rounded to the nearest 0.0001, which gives 0.0509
